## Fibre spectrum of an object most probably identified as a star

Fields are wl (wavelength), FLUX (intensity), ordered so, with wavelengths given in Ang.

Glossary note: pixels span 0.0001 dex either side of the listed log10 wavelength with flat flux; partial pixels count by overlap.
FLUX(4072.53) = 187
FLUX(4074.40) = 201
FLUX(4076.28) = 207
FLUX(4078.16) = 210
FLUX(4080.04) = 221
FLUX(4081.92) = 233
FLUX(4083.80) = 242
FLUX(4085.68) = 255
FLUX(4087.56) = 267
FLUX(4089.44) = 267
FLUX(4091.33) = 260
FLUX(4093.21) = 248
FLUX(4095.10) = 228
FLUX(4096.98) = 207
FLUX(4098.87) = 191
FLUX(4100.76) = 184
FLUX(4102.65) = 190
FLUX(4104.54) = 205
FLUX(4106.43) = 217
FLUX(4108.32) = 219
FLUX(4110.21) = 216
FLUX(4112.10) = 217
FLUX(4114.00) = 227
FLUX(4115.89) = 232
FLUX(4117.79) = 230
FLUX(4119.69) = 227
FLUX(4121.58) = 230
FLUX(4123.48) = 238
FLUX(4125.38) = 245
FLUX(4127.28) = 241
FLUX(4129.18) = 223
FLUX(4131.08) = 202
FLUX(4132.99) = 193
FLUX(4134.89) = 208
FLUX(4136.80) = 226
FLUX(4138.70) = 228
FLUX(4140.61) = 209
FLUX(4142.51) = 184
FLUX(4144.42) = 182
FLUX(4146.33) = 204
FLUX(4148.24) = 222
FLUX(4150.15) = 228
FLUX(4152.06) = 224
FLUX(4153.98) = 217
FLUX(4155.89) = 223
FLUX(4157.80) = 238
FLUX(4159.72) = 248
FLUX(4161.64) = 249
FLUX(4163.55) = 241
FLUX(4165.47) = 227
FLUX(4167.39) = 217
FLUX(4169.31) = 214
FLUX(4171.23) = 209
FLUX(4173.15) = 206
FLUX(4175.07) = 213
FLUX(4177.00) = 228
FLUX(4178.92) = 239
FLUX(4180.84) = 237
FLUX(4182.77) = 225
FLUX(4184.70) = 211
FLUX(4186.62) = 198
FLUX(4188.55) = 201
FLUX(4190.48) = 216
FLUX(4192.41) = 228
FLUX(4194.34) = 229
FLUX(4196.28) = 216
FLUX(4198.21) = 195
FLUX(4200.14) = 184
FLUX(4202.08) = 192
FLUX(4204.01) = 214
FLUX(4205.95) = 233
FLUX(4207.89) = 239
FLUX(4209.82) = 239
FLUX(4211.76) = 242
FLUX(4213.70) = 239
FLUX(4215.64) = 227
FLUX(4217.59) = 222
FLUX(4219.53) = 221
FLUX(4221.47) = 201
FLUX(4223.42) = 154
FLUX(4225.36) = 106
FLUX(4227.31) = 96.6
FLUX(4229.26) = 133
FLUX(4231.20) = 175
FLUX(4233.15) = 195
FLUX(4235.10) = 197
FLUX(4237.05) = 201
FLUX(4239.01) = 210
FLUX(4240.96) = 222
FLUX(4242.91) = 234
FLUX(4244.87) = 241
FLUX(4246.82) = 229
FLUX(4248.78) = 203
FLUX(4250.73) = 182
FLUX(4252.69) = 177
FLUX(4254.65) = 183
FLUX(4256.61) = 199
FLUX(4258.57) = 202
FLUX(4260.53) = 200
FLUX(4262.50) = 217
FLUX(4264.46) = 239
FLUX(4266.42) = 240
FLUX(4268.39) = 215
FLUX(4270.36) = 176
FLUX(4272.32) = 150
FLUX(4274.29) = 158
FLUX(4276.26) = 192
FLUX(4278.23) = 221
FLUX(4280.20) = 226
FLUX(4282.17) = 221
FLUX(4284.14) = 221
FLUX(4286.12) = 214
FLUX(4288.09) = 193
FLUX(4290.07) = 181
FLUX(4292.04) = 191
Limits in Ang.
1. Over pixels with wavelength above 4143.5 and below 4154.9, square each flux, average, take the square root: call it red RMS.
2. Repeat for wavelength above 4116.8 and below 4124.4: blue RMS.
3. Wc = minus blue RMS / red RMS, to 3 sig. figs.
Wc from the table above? -1.08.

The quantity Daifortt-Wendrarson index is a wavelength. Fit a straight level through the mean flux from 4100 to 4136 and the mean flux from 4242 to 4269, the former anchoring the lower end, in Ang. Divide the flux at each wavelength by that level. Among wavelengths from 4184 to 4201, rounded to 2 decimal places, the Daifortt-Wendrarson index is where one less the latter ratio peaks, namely 4200.14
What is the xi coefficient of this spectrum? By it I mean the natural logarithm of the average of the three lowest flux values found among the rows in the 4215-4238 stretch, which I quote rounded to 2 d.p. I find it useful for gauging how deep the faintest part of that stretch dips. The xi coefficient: 4.72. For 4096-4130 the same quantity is 5.24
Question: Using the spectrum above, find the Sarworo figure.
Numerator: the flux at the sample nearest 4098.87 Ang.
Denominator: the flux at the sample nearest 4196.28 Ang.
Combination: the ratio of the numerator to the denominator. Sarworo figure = 0.88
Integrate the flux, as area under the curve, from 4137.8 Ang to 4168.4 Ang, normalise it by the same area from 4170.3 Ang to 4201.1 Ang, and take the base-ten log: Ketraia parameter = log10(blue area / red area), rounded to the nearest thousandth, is 0.010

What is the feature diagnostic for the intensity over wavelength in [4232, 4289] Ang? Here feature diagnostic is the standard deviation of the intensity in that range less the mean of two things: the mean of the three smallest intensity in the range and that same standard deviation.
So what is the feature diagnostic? -69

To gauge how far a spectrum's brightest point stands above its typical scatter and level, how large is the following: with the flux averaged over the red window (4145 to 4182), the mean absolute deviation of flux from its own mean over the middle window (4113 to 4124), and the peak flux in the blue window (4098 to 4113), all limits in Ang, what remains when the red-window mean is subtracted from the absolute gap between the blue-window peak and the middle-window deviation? -9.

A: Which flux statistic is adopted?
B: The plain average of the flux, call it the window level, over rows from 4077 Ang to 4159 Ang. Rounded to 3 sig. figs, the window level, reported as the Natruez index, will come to 222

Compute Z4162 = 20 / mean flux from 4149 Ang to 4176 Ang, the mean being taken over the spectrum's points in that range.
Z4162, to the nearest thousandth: 0.089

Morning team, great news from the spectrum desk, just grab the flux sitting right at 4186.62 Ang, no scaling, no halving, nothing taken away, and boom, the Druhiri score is 198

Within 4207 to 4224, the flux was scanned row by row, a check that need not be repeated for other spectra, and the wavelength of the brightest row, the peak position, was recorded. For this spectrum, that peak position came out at 4211.76 Ang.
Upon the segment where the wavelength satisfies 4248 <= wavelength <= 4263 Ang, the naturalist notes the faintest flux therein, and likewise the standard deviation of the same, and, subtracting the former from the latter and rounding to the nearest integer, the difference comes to -164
